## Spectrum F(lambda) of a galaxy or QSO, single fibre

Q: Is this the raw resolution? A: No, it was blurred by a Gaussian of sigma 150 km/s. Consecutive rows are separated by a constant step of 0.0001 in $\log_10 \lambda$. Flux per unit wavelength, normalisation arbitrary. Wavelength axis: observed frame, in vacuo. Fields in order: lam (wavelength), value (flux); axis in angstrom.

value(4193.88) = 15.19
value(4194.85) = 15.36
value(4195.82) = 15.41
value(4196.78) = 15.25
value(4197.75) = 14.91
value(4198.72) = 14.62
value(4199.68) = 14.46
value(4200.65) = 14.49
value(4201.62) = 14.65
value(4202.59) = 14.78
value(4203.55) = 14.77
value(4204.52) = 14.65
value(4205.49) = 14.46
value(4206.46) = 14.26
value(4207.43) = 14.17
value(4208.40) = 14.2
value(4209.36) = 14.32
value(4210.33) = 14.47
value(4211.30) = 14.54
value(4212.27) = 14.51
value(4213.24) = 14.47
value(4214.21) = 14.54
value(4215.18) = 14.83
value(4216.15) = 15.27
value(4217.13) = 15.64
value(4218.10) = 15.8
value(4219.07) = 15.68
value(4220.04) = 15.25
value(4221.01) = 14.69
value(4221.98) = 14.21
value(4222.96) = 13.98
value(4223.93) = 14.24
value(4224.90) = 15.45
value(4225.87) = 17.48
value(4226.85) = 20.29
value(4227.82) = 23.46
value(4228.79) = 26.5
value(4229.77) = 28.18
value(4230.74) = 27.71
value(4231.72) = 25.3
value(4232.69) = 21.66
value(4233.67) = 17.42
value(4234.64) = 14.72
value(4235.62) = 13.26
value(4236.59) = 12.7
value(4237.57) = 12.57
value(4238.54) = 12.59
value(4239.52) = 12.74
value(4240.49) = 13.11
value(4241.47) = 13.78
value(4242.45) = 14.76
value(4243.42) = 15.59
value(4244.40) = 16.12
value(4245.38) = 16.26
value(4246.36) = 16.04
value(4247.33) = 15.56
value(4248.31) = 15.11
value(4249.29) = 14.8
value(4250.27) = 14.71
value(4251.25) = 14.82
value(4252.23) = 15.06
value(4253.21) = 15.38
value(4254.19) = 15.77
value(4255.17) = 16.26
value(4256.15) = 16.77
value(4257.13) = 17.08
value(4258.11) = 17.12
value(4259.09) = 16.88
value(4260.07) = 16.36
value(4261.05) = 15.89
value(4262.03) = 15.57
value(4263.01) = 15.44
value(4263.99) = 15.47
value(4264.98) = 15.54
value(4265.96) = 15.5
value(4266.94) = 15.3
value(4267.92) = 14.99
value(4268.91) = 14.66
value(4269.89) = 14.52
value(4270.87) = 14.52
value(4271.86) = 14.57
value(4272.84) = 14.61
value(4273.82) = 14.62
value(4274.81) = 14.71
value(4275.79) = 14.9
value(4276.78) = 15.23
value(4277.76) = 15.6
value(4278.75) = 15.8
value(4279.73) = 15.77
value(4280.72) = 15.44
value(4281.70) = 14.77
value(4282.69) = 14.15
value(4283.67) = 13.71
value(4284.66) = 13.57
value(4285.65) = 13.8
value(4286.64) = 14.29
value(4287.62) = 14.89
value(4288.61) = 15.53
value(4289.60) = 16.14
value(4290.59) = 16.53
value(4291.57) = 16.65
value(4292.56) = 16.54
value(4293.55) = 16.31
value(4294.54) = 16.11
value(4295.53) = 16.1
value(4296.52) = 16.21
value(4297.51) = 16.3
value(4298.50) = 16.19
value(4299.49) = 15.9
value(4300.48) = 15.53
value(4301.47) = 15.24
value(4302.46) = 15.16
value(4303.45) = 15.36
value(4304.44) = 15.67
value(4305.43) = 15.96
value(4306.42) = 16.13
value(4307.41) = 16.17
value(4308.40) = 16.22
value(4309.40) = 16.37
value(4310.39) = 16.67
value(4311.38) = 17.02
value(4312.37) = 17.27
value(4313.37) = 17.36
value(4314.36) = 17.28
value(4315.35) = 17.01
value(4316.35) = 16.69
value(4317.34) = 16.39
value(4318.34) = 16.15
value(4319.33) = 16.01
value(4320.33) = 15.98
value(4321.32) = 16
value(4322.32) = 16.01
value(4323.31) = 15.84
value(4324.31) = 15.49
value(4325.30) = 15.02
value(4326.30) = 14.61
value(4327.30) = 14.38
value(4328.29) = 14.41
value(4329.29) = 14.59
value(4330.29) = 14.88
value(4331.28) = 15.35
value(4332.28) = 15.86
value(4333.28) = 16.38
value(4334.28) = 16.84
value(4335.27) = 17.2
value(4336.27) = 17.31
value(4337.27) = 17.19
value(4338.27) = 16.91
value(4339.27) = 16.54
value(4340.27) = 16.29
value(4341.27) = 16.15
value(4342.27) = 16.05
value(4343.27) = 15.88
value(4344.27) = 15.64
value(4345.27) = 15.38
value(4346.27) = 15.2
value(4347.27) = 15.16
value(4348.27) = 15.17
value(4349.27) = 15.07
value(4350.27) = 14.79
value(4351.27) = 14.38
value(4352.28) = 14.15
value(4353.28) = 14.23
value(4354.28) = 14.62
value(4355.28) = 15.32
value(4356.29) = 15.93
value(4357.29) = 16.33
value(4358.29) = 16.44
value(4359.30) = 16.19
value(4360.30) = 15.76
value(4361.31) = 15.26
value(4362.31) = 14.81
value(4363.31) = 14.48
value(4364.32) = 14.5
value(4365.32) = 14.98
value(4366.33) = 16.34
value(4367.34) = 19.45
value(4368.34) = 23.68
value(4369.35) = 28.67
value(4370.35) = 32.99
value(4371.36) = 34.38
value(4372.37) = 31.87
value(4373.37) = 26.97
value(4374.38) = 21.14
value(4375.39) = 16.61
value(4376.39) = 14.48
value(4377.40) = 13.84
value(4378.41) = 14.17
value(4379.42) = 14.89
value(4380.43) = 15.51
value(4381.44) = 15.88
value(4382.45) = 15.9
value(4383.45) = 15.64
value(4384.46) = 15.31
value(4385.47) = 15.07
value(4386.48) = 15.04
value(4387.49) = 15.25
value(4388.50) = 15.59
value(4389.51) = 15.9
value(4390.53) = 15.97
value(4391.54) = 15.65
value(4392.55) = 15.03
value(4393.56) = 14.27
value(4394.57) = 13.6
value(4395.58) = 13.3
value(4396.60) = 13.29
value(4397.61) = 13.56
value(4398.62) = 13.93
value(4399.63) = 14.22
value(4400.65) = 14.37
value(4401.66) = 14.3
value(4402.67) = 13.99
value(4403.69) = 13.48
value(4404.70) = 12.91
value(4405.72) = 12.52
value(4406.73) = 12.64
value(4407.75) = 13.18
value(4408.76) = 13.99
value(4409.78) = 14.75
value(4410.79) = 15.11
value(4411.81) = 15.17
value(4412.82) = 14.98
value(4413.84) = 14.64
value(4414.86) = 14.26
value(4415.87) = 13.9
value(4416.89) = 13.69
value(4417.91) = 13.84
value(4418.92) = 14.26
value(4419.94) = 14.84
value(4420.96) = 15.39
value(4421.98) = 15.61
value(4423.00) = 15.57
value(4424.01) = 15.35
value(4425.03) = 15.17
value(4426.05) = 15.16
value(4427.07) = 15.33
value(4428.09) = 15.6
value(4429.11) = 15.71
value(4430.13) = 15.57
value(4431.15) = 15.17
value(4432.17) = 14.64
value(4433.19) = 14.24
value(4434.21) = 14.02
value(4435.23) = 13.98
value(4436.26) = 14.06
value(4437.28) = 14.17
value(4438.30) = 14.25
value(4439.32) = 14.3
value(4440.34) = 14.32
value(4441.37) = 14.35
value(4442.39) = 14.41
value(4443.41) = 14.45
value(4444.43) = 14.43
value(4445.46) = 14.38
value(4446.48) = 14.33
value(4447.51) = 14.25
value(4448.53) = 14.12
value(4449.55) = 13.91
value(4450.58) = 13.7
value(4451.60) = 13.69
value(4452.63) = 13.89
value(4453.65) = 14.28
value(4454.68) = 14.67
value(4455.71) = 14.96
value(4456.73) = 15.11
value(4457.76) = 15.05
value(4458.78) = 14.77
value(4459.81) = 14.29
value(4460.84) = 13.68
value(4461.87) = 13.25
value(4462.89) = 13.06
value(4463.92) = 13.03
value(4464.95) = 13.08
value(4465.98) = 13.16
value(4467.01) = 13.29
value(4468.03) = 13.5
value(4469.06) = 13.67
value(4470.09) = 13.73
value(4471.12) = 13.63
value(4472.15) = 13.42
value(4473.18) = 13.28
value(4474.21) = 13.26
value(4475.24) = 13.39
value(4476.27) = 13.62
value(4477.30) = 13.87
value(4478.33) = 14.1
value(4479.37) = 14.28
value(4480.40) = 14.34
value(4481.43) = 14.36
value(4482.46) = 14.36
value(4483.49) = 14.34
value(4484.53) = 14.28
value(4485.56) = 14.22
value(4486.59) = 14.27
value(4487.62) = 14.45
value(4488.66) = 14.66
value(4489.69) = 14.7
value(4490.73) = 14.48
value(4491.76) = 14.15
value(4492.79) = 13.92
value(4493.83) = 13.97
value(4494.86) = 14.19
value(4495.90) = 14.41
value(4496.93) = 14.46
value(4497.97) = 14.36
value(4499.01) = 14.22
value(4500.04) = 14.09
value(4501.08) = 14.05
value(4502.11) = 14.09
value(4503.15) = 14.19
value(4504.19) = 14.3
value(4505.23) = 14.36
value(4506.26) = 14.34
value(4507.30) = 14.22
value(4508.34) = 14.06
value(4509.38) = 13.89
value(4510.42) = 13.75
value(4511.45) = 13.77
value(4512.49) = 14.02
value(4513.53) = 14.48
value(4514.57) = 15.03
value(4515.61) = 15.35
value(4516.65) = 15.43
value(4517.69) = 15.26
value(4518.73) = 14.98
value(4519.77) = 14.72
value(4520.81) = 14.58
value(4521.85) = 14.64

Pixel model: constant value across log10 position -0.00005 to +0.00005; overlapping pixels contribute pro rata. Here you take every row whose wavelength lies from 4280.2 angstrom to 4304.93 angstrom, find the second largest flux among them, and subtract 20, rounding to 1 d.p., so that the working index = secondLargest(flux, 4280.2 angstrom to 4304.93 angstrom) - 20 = -3.5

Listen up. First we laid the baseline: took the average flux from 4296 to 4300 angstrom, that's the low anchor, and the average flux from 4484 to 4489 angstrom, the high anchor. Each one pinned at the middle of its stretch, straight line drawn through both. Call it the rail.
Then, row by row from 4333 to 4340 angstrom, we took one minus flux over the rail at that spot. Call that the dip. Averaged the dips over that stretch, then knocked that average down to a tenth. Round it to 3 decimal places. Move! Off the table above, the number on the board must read -0.007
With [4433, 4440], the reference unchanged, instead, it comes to 0.005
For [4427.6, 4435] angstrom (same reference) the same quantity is -0.001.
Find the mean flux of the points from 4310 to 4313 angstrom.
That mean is 17.0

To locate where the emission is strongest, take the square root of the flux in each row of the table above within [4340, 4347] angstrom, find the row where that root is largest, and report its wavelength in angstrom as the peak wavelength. 4340.27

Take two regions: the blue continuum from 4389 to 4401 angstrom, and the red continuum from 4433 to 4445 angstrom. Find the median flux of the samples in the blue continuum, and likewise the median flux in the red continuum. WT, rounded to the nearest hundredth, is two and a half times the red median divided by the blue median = 2.51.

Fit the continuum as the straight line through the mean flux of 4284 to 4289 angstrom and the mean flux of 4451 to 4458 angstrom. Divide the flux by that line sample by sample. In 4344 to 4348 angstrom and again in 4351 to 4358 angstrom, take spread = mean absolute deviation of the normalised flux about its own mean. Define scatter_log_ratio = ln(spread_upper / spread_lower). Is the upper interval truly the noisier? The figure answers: 1.5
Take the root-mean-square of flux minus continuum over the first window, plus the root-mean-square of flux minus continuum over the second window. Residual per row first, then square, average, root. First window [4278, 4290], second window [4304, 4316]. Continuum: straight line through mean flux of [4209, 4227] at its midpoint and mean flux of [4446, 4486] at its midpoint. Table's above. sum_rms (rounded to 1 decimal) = 2.8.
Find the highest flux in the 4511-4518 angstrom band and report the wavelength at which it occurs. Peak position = 4516.65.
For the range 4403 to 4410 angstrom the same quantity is 4409.78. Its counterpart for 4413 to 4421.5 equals 4420.96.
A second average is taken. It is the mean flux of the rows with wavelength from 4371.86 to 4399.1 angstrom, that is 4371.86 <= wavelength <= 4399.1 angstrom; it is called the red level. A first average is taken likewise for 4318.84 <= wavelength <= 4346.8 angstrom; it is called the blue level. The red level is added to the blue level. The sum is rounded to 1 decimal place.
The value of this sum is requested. 32.0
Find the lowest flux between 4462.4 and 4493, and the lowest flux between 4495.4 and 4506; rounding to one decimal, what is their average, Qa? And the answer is 13.5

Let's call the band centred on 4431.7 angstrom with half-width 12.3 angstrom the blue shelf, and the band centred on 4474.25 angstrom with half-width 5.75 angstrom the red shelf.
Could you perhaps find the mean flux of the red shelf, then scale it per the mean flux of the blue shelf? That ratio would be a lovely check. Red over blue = 0.922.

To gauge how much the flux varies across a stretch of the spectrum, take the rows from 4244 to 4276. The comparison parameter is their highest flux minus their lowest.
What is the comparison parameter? 2.6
